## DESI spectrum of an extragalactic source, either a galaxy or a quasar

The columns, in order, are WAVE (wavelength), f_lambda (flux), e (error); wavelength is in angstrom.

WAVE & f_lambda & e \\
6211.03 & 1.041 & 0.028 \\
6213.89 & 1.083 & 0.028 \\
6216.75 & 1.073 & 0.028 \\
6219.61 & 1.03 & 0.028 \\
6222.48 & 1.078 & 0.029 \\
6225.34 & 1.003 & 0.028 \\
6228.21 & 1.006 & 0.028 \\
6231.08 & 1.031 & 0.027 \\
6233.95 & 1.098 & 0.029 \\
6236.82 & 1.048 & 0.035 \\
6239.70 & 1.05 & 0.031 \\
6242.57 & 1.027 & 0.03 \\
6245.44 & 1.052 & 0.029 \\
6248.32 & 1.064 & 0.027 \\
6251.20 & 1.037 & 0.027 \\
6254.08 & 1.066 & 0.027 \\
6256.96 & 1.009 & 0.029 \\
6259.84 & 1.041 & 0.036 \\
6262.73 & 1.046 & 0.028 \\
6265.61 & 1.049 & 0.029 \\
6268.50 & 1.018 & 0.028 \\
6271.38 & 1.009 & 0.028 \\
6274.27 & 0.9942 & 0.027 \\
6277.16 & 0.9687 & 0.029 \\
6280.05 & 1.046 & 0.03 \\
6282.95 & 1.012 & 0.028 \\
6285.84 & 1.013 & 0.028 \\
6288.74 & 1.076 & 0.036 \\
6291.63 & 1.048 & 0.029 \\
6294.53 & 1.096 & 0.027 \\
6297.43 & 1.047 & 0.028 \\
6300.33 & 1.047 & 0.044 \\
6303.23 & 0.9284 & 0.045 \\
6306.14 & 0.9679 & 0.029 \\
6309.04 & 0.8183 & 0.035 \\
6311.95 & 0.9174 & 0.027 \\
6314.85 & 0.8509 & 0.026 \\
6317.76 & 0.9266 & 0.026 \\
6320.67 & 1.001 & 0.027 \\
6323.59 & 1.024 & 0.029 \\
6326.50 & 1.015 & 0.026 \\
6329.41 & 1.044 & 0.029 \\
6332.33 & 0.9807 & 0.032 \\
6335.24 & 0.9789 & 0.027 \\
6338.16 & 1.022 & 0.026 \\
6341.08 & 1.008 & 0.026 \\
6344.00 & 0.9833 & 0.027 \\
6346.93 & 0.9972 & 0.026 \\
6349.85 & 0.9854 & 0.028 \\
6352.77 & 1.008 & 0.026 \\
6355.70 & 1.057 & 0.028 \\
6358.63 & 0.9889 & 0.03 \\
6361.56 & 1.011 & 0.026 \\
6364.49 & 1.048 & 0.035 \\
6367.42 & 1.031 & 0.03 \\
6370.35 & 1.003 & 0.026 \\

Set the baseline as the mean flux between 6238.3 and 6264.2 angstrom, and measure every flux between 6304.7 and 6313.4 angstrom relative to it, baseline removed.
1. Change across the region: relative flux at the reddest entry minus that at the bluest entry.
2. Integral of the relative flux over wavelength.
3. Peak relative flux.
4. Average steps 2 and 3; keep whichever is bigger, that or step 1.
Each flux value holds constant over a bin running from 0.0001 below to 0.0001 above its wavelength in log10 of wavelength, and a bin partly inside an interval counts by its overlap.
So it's -0.05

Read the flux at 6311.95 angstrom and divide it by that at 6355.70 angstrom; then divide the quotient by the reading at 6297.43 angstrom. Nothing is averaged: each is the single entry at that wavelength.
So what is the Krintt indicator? 0.83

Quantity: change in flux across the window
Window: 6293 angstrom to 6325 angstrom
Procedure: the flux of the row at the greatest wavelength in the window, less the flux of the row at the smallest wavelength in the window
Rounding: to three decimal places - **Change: -0.072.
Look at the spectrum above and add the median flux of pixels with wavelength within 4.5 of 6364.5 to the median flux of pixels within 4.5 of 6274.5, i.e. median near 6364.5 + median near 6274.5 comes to 2.03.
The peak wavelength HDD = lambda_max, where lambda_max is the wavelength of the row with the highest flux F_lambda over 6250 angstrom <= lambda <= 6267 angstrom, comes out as 6254.08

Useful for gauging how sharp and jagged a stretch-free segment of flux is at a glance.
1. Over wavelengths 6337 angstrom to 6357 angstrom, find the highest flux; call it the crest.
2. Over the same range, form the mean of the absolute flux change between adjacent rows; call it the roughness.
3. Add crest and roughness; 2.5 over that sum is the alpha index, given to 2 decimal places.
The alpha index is 2.32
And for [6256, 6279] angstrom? 2.34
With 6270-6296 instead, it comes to 2.21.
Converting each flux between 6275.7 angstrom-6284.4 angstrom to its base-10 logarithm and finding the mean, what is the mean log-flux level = 0.004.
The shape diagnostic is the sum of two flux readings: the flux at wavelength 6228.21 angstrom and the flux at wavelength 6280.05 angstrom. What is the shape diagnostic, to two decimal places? 2.05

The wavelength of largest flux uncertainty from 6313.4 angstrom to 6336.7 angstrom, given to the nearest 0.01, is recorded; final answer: 6332.33 angstrom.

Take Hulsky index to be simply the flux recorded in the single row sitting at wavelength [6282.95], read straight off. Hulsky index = 1.012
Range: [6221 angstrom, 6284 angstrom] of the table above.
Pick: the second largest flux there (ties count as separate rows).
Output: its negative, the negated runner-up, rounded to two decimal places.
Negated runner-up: -1.08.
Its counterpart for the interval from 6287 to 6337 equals -1.08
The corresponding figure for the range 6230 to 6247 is -1.05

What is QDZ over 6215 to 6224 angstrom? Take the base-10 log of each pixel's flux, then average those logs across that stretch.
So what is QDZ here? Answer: 0.025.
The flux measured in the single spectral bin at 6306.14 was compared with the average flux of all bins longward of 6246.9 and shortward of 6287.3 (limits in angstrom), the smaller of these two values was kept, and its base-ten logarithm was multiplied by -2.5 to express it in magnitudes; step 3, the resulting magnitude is 0.04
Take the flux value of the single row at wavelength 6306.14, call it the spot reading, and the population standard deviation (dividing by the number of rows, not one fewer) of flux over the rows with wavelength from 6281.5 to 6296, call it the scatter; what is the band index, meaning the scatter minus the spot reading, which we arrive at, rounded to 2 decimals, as -0.93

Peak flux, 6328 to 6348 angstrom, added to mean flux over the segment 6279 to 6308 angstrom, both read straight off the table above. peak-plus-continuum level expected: 2.07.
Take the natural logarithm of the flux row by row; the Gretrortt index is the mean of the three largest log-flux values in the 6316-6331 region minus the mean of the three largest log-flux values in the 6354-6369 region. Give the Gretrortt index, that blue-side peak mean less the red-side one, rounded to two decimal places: -0.02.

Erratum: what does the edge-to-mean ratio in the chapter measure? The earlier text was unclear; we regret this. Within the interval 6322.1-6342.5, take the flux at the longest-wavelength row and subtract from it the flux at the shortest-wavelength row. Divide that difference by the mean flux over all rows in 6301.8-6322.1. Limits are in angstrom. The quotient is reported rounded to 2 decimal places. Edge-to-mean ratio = -0.02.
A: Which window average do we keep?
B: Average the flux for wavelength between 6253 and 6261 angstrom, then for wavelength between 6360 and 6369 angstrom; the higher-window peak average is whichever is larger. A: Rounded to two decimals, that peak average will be 1.04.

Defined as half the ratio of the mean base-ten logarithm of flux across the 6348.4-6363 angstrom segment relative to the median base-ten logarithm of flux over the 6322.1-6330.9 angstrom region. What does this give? 0.20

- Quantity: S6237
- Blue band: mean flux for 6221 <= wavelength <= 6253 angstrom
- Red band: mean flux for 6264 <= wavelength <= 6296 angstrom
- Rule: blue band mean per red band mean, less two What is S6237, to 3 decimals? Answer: -0.986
